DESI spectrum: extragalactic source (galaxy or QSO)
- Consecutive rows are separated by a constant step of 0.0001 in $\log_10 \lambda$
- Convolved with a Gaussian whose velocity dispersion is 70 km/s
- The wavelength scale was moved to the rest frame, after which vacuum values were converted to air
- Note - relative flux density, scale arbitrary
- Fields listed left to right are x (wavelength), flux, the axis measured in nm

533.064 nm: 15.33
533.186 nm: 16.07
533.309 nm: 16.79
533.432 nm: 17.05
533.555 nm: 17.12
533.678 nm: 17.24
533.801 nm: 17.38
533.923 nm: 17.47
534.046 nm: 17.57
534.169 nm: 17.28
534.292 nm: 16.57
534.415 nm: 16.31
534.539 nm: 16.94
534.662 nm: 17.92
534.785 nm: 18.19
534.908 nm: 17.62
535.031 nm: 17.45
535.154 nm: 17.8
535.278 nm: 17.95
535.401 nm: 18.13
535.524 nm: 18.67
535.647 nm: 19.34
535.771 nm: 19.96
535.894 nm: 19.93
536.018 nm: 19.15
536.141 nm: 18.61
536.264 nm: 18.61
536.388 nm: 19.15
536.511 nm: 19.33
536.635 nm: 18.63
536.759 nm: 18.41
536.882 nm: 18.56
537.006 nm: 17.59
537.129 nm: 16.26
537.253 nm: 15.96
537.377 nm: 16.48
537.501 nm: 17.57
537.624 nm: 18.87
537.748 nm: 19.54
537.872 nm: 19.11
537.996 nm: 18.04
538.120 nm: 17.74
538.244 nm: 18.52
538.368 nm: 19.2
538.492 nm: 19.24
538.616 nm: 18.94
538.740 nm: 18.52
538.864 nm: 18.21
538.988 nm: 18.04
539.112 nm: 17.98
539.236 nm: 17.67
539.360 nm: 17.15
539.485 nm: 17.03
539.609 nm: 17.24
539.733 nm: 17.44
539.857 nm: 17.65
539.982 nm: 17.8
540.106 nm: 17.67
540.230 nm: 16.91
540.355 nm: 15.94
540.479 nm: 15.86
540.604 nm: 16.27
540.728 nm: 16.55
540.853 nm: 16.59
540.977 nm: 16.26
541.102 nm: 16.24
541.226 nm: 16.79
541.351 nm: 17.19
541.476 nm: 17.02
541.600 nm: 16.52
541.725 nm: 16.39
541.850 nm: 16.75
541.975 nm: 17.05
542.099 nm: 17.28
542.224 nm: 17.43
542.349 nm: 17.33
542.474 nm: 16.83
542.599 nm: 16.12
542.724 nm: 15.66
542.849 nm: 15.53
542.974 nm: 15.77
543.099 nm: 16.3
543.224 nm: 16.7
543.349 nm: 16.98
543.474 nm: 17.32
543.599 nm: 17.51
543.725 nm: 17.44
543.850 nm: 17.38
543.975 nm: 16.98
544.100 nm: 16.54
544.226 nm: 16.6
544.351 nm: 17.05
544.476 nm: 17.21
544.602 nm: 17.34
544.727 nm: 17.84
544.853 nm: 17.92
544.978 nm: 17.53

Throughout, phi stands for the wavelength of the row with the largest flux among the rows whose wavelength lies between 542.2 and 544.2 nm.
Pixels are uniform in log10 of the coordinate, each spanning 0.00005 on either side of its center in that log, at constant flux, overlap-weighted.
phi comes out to 543.599 nm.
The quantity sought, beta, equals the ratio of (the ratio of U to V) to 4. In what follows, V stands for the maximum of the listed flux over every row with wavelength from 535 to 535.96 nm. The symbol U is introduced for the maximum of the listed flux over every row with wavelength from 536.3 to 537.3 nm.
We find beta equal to 0.242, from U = 19.33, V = 19.96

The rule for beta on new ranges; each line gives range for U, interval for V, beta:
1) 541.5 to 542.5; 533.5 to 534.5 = 0.248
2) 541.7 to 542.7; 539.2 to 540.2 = 0.245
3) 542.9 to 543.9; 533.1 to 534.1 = 0.249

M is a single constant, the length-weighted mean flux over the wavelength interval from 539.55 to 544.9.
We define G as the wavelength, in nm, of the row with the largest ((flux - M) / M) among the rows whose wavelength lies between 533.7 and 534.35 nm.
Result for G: 534.046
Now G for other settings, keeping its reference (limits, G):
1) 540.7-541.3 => 541.226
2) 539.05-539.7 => 539.112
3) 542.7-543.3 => 543.224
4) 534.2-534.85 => 534.785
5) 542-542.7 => 542.224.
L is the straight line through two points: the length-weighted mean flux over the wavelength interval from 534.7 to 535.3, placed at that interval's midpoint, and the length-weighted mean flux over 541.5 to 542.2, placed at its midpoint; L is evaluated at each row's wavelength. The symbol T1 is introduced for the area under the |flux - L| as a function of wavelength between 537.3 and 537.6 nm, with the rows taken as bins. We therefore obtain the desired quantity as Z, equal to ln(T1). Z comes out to -1.54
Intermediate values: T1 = 0.21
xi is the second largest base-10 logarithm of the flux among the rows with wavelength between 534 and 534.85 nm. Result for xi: 1.253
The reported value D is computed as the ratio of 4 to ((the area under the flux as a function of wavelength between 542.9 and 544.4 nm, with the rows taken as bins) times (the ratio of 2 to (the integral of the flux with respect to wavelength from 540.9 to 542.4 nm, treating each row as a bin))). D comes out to 2.00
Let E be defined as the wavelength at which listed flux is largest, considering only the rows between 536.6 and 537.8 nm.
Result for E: 537.748 nm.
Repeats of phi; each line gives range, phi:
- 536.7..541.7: 537.748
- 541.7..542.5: 542.224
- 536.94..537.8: 537.748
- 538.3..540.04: 538.492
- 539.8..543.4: 539.982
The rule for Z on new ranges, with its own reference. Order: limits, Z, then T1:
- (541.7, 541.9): -2.90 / 0.05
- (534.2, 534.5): -0.93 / 0.39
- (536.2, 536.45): -1.15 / 0.32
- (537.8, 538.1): -1.11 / 0.33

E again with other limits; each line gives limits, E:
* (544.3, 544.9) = 544.853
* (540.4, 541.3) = 541.226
